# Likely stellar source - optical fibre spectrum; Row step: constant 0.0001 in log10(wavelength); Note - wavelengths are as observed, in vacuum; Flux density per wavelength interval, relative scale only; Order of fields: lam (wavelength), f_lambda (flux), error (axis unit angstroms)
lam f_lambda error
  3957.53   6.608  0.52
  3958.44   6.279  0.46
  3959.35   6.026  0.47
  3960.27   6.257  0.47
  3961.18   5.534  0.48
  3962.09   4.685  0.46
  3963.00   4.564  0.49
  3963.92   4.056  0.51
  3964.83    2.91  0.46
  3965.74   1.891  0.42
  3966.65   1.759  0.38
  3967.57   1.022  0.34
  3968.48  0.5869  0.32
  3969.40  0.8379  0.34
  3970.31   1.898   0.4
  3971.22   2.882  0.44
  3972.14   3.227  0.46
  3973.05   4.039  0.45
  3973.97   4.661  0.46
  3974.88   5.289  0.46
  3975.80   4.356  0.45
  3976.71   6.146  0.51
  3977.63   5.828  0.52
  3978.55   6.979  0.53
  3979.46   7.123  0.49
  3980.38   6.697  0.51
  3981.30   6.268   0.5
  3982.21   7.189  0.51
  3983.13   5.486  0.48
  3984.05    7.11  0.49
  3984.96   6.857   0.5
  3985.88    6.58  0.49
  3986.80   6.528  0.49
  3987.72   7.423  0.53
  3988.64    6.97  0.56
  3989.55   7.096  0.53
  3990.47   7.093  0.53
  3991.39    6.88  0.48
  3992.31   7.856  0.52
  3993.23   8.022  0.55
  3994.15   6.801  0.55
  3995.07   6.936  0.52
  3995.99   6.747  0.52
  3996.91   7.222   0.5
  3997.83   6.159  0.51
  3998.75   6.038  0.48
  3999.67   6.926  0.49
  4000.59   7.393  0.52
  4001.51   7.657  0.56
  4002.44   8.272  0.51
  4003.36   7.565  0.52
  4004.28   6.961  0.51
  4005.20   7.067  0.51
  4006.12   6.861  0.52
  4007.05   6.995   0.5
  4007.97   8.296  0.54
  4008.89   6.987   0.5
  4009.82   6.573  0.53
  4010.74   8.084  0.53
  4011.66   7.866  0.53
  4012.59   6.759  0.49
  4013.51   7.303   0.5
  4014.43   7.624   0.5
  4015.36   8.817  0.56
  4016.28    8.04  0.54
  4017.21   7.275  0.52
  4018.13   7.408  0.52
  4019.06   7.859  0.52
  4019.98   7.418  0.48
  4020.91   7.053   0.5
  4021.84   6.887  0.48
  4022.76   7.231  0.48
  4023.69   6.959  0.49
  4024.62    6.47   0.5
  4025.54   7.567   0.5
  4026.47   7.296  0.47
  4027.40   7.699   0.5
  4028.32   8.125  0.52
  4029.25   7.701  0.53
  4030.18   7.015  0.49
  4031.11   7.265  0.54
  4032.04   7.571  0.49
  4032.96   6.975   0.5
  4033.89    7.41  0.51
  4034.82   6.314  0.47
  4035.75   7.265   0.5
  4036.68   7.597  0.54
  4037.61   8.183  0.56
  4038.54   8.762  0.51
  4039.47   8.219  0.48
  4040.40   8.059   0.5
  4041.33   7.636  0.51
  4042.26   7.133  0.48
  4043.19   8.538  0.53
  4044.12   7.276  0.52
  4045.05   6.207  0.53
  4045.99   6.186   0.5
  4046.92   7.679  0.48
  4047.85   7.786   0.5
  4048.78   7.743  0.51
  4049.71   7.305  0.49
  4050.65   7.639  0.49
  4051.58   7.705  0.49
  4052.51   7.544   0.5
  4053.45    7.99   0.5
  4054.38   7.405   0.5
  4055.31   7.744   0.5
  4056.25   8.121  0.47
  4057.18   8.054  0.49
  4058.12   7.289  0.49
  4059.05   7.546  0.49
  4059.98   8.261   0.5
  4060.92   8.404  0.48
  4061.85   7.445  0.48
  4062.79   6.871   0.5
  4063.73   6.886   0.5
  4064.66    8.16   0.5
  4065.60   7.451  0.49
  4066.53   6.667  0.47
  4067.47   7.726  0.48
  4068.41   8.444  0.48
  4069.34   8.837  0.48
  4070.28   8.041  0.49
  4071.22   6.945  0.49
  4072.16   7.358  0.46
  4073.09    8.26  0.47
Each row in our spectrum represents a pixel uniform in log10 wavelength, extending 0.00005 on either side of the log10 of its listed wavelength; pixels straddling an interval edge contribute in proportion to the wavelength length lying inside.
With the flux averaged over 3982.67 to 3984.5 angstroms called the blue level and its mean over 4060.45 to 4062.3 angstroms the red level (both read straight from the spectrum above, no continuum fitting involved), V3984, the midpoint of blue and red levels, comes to 7.11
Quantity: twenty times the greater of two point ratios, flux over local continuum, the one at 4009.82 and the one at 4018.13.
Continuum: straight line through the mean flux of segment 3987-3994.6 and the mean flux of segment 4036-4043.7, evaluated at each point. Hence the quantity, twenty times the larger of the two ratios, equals 19.3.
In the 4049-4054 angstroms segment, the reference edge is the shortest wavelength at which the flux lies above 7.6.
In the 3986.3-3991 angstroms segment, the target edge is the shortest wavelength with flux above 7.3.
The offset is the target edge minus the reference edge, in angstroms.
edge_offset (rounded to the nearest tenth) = -62.9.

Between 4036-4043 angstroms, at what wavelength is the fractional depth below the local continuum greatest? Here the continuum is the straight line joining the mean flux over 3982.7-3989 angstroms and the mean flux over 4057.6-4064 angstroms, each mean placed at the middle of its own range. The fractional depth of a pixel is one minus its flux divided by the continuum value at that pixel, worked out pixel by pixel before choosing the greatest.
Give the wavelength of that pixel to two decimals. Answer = 4042.26 angstroms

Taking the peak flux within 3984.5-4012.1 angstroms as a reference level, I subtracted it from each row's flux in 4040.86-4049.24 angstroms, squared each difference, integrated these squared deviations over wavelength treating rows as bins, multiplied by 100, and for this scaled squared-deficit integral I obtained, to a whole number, 1178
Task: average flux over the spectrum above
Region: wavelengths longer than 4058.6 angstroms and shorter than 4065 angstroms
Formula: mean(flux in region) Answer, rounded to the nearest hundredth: 7.65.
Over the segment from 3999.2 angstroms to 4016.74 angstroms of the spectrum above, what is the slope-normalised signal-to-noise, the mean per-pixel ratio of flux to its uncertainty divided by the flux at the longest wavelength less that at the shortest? 13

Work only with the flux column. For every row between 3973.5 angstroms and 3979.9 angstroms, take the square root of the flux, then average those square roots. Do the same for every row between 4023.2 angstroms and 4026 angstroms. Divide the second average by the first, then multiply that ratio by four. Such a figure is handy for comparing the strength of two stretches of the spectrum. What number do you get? 4.42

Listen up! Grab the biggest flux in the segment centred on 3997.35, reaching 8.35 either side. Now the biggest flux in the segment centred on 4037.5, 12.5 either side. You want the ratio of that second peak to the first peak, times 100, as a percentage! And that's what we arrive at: 106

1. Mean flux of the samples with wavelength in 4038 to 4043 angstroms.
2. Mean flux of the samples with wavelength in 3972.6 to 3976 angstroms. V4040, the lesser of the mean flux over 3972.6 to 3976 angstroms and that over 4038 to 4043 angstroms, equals 4.6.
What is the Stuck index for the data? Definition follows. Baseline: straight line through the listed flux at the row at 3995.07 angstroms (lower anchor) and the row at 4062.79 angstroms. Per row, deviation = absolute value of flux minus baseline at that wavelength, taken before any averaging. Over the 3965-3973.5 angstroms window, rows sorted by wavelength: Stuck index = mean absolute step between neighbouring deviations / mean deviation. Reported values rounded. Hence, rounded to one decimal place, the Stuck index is 0.1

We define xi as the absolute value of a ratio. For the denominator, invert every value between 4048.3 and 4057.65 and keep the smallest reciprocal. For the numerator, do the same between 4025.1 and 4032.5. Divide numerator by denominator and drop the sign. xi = 1.00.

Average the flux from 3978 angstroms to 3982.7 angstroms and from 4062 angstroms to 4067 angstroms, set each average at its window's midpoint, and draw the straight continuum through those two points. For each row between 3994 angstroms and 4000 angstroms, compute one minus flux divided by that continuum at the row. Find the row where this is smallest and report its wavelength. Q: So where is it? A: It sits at 3996.91 angstroms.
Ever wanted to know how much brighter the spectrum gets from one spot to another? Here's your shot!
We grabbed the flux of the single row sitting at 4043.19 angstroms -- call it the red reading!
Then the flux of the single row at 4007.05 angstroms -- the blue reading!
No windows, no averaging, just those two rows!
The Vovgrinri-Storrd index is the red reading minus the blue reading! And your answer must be 1.5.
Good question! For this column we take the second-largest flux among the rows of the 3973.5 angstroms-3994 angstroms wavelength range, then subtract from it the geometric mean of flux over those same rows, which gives 1.4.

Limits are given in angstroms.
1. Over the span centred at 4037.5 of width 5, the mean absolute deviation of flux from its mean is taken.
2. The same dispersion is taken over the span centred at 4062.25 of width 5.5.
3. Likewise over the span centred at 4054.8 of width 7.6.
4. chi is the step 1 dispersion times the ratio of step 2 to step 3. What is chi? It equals 1.13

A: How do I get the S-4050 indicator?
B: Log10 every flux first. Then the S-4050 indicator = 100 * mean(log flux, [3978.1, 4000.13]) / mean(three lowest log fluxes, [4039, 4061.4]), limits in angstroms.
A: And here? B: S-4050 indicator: 103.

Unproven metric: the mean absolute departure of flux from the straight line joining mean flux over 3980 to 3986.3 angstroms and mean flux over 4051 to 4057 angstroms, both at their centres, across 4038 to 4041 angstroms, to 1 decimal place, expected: 0.8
